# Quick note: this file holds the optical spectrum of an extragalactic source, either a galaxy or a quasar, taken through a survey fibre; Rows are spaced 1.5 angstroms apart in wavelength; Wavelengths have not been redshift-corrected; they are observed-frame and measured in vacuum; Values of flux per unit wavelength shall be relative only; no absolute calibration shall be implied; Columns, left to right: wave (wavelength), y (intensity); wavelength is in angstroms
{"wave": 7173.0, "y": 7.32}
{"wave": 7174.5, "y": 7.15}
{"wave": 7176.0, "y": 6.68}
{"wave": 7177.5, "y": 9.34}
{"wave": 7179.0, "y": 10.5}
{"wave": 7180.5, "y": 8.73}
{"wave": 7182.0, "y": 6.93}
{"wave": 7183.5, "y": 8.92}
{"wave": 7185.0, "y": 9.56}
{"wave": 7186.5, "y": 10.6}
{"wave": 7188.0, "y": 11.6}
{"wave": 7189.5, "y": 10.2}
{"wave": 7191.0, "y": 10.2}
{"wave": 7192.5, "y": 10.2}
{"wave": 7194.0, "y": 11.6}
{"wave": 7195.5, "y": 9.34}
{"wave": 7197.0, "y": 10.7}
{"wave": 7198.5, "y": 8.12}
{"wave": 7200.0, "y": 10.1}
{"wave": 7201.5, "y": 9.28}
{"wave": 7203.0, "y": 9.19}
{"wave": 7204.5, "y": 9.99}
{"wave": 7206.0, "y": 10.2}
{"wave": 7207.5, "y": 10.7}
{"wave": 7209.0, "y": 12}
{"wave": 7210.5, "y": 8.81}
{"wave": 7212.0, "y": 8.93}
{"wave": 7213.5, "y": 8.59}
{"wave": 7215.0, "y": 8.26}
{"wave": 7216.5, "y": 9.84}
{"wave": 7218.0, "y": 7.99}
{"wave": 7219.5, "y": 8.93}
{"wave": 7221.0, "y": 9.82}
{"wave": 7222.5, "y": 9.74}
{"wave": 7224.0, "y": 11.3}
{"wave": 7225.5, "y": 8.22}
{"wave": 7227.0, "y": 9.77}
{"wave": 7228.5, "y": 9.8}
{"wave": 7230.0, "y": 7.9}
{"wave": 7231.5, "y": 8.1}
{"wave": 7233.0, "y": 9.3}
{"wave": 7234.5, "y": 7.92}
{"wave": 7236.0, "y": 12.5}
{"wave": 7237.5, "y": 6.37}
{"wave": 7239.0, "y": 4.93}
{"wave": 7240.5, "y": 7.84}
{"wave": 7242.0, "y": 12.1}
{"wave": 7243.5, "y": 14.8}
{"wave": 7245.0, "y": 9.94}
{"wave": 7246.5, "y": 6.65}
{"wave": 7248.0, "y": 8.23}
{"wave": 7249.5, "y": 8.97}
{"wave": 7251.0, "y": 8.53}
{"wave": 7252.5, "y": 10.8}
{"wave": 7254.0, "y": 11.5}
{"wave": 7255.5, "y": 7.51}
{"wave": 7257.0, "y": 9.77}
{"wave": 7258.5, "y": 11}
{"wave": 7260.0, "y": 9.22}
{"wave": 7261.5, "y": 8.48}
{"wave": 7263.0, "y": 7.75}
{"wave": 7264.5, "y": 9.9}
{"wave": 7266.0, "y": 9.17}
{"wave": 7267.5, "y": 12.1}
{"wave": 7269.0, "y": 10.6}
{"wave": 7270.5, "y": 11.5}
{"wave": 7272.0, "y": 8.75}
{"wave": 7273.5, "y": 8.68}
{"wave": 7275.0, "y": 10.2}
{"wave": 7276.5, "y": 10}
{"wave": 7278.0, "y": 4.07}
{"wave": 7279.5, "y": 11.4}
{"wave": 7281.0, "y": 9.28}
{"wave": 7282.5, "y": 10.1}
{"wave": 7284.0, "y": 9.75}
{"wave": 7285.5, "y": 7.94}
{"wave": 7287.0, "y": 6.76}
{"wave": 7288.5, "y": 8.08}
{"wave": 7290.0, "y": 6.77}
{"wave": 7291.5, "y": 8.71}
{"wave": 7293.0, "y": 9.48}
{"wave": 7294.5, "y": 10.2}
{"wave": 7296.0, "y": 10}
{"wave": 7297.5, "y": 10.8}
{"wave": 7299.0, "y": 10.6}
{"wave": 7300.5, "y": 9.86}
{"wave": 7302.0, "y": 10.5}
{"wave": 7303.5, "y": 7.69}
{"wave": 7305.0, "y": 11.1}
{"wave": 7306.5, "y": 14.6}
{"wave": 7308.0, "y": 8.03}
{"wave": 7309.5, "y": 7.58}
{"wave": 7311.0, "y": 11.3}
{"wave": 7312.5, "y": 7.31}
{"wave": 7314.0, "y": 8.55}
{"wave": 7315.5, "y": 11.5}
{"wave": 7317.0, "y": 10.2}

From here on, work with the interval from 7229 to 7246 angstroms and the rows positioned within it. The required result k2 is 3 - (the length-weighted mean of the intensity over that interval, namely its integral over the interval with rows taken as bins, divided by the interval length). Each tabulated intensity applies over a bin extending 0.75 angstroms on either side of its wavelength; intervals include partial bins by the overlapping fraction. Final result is -6.22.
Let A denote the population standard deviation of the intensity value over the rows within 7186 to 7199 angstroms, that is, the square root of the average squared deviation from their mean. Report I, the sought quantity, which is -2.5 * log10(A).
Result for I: -0.02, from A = 1.02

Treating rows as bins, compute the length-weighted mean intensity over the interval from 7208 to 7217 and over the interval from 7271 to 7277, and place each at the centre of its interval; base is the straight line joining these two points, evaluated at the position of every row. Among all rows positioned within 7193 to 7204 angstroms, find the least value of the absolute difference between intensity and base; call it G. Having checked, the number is 0.08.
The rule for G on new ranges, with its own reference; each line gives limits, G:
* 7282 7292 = 0.27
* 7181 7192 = 0.15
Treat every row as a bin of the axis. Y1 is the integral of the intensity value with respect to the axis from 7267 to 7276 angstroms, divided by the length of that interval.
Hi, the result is 10.2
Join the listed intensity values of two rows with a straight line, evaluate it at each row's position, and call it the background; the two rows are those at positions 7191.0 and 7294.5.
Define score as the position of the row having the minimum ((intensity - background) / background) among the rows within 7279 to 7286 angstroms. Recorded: 7285.5 angstroms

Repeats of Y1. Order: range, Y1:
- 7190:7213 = 9.9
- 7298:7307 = 10.6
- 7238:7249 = 9.1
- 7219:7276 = 9.4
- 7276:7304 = 9.1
